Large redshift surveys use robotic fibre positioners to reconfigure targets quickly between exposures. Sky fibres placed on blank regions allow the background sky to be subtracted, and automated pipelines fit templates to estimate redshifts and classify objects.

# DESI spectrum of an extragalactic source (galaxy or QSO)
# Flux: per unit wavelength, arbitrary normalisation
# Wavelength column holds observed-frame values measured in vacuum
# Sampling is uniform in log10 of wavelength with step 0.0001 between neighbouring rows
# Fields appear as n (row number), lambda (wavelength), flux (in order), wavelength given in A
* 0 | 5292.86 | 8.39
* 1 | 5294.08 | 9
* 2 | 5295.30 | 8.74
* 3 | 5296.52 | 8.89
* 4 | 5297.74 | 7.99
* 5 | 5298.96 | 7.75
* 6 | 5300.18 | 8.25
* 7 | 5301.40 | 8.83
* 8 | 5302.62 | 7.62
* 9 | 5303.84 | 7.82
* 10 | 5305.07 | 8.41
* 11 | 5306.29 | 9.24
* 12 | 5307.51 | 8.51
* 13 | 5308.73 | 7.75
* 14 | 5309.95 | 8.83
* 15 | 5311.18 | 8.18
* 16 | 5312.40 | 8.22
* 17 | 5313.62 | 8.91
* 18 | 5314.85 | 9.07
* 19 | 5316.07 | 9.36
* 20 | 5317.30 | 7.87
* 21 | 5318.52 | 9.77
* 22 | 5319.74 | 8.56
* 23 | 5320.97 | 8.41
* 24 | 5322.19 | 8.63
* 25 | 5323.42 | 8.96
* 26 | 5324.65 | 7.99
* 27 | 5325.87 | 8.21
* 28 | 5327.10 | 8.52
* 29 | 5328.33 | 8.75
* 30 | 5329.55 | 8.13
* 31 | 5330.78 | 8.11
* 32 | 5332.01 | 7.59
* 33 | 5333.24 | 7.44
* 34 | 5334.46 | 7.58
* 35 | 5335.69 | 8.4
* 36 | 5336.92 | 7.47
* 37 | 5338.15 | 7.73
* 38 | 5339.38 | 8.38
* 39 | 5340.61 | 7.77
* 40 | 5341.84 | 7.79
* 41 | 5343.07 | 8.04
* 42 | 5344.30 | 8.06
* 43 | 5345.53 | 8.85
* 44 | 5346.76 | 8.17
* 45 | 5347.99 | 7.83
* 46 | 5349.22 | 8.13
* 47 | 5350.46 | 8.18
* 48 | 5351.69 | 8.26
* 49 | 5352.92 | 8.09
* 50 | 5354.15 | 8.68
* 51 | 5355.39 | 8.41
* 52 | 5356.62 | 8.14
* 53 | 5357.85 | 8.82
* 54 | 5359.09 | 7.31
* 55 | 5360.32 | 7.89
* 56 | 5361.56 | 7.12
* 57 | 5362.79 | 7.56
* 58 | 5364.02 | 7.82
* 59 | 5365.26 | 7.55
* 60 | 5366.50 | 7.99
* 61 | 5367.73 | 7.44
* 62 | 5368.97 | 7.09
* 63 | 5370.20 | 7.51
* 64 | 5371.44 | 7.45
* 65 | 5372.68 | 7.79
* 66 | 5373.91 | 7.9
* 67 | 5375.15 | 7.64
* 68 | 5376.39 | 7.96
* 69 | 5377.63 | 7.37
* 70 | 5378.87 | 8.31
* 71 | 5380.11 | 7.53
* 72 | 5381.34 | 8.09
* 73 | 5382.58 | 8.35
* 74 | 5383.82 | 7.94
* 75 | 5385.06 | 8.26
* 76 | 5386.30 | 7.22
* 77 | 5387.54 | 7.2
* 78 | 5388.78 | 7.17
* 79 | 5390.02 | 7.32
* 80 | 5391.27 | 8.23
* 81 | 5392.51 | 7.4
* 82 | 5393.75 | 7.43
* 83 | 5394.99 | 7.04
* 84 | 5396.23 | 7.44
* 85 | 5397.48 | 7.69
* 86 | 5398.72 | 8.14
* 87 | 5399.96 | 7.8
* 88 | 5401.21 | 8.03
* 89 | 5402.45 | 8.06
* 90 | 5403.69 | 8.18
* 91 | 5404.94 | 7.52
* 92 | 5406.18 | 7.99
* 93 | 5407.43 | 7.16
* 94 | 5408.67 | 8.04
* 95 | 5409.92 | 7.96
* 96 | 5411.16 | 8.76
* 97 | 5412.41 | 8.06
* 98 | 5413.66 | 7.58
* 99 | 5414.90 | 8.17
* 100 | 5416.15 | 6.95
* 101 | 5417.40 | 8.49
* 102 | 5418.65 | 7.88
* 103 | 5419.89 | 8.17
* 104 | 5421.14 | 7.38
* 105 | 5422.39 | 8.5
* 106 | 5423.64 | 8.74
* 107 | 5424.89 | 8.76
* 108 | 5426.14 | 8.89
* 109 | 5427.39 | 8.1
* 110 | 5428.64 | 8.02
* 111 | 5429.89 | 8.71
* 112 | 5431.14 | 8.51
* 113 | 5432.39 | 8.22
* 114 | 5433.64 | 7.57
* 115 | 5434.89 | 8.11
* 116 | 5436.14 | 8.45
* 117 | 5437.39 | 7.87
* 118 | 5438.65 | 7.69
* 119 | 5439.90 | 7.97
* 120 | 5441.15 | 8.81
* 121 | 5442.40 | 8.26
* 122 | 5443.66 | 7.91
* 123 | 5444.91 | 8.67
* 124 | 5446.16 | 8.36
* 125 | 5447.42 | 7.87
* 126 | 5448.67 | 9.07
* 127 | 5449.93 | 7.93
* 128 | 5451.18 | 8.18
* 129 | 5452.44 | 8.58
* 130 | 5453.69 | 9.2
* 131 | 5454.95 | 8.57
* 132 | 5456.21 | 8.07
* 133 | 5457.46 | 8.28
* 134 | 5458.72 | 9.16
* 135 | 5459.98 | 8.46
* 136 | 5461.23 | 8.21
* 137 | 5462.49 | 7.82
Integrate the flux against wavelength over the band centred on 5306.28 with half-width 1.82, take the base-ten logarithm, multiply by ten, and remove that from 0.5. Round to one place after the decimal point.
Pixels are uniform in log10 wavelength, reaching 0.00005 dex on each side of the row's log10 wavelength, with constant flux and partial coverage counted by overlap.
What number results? -14.5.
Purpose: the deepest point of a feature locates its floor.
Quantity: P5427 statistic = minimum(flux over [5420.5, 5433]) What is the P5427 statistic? 7.38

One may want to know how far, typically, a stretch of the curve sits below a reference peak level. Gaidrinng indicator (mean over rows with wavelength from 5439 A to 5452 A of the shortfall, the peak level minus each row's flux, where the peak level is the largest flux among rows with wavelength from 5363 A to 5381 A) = 0.0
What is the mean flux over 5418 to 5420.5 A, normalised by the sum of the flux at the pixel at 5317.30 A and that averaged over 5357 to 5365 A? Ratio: 0.51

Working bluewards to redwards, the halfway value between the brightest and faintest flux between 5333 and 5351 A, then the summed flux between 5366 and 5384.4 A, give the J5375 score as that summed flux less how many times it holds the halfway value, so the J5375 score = 102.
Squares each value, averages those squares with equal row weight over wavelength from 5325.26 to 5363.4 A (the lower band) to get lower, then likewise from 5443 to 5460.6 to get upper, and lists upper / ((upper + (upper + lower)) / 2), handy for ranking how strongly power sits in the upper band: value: 0.69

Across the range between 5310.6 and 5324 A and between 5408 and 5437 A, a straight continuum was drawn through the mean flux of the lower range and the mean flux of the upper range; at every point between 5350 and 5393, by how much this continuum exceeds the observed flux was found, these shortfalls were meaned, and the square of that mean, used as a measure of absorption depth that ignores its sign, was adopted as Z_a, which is 0.41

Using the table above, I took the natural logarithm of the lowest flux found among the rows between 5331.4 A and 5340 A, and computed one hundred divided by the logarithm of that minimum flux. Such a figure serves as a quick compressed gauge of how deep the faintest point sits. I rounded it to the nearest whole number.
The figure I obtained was 50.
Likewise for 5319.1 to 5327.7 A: 48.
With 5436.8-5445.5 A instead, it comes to 49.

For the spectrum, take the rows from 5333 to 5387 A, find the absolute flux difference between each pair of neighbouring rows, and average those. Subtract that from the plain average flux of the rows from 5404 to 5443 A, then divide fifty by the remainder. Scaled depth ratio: 6.53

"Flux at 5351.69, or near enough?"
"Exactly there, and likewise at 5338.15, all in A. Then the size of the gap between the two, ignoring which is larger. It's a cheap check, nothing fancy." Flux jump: 0.53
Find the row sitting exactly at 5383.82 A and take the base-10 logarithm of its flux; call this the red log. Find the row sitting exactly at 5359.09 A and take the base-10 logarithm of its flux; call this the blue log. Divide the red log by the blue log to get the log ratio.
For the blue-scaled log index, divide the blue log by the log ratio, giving 0.83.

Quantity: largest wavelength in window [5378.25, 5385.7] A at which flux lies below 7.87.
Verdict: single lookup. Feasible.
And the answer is 5380.11 A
